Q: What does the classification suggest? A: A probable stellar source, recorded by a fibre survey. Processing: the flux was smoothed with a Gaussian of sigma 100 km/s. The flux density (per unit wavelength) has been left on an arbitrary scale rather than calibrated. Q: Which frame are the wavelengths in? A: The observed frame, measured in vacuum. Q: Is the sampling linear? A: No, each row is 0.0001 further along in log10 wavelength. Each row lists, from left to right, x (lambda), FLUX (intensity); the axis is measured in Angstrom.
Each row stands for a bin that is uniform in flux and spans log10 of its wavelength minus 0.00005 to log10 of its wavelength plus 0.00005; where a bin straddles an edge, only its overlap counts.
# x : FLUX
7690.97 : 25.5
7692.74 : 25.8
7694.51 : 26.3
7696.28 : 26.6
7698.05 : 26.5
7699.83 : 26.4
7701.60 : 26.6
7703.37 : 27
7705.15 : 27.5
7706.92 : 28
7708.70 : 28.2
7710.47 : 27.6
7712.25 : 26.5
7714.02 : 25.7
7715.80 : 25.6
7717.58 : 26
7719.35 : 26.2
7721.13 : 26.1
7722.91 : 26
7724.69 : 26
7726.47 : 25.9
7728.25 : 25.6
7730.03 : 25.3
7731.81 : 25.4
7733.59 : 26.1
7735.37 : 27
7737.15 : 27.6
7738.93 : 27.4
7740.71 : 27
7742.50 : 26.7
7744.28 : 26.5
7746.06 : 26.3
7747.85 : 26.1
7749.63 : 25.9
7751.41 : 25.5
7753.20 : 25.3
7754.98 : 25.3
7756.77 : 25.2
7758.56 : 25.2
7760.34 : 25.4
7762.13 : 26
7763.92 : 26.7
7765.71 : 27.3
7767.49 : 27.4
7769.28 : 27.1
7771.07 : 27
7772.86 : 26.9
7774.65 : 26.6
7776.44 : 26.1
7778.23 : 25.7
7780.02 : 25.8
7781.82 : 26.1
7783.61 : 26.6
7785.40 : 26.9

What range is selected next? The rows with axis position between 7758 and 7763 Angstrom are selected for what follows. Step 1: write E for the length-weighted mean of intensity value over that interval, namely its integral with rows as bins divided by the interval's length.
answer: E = 25.57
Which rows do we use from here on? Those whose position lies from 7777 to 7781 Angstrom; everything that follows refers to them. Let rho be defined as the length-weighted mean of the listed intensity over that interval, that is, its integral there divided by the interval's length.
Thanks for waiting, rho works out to 25.7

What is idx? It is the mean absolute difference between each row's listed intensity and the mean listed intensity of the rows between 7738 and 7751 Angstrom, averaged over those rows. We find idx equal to 0.41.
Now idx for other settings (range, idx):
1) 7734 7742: 0.25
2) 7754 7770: 0.84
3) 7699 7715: 0.68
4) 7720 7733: 0.28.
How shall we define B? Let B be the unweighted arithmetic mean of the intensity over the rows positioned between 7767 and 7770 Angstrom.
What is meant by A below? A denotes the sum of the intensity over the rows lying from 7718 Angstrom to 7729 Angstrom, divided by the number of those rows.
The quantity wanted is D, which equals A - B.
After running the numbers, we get -1.3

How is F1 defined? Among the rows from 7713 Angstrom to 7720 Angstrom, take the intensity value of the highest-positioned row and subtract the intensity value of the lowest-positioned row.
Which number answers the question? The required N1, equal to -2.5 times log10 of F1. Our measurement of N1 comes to 0.8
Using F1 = 0.5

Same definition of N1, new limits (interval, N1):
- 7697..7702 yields 2.5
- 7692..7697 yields 0.2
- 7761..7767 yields -0.3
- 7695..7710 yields -0.5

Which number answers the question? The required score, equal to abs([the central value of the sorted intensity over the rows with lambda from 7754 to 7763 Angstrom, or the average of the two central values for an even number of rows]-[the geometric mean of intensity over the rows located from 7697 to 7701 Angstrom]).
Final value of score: 1.15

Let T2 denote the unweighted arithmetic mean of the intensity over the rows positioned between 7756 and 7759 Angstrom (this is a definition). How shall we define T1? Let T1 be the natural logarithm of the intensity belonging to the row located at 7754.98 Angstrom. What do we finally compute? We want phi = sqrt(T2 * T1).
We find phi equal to 9.02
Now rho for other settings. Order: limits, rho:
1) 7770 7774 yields 26.9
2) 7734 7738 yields 27.2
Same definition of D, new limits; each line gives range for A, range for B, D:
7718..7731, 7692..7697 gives -0.4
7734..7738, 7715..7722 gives 1.3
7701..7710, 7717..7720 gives 1.4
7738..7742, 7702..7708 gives -0.3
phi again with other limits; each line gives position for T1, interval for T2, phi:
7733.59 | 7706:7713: 9.48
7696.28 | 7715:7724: 9.23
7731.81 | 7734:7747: 9.33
